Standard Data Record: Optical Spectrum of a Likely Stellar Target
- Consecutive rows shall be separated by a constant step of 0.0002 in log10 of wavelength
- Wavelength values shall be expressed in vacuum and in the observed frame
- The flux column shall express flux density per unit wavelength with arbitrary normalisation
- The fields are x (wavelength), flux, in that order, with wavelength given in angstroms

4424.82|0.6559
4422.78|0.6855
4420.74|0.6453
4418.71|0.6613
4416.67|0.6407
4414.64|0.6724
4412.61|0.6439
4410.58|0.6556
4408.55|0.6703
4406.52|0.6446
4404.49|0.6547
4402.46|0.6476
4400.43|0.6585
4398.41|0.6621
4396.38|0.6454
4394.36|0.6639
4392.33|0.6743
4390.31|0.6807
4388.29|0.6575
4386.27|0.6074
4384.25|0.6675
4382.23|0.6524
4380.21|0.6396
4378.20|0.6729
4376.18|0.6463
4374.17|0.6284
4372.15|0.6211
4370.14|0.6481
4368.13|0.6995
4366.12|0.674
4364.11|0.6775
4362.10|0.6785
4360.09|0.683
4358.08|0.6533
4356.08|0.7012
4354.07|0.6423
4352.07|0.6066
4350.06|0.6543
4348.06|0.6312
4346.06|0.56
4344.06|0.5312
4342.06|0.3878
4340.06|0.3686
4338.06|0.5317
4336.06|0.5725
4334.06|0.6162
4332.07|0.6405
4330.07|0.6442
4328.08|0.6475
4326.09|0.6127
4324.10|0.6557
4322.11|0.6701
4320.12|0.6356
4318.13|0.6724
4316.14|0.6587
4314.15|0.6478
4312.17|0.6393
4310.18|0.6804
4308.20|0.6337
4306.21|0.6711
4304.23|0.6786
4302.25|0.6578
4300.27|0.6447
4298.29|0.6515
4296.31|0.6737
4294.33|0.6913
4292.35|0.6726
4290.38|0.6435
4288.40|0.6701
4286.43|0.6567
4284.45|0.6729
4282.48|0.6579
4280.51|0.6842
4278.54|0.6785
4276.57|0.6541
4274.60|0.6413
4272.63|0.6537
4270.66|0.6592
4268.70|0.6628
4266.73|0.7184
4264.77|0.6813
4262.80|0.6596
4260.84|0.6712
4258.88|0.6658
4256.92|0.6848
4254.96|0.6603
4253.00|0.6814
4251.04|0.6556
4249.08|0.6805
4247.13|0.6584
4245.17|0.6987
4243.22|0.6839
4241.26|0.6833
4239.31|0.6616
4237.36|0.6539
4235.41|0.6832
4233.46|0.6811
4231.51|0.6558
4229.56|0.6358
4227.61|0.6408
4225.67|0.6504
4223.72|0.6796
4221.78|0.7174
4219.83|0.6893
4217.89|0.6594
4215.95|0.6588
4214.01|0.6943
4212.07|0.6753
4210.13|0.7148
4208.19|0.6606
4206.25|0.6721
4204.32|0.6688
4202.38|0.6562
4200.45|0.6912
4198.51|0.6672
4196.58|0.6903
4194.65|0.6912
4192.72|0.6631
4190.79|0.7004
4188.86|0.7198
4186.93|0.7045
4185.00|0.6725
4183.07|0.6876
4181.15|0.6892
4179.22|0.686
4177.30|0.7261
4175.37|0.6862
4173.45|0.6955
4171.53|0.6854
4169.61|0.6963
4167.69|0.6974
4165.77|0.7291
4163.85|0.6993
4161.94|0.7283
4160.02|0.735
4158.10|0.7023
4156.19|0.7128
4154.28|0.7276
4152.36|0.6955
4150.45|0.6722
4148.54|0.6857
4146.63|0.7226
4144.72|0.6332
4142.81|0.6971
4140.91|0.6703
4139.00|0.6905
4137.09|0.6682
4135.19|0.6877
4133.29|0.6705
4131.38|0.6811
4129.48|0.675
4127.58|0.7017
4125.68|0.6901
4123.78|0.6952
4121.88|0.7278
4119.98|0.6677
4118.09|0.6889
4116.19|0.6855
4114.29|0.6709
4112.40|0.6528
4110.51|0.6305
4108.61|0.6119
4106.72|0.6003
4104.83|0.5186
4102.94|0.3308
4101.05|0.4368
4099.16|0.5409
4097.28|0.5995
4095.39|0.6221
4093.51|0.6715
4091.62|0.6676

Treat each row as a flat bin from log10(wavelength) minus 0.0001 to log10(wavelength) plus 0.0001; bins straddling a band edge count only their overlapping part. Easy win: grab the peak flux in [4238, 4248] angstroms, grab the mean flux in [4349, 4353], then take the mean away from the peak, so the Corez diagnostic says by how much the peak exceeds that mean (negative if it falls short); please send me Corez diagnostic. 0.07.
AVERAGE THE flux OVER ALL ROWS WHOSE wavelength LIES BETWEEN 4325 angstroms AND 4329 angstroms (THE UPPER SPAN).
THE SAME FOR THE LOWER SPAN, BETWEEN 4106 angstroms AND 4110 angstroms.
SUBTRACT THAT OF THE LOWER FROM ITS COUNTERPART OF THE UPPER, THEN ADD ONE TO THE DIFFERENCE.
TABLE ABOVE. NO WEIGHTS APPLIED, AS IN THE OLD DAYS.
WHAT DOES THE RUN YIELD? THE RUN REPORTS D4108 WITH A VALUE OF 1.02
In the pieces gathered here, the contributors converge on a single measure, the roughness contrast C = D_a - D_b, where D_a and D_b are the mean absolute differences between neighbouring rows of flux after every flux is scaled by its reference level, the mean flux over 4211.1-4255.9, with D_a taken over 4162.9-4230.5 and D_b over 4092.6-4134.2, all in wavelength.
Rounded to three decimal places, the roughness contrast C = -0.030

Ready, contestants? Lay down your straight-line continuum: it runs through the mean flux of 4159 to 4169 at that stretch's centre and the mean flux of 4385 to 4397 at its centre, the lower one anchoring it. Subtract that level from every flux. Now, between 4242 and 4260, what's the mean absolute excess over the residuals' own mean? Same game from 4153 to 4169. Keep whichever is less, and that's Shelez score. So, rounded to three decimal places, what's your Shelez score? 0.012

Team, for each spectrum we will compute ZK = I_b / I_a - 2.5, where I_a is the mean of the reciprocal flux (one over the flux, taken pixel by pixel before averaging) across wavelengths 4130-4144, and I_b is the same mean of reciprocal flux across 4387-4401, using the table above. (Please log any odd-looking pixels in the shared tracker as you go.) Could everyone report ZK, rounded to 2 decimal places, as -1.47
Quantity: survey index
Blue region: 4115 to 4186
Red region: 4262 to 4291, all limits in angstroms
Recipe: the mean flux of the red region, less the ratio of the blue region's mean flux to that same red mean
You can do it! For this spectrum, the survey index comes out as -0.37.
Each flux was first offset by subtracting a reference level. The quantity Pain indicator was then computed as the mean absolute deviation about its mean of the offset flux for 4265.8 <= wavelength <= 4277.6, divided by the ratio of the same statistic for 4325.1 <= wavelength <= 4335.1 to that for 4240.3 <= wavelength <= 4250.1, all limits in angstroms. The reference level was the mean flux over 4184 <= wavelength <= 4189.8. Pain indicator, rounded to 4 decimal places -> 0.0115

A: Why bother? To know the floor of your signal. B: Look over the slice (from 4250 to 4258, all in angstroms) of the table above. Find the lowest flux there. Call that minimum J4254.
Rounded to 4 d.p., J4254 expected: 0.6556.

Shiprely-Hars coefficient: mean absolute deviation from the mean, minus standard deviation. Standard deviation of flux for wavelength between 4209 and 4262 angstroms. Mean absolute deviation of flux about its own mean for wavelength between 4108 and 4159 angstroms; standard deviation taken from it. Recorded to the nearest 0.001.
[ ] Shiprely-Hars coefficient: 0.001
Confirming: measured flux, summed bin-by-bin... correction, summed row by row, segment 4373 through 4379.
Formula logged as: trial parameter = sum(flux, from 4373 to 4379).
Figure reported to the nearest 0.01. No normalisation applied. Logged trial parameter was 1.95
